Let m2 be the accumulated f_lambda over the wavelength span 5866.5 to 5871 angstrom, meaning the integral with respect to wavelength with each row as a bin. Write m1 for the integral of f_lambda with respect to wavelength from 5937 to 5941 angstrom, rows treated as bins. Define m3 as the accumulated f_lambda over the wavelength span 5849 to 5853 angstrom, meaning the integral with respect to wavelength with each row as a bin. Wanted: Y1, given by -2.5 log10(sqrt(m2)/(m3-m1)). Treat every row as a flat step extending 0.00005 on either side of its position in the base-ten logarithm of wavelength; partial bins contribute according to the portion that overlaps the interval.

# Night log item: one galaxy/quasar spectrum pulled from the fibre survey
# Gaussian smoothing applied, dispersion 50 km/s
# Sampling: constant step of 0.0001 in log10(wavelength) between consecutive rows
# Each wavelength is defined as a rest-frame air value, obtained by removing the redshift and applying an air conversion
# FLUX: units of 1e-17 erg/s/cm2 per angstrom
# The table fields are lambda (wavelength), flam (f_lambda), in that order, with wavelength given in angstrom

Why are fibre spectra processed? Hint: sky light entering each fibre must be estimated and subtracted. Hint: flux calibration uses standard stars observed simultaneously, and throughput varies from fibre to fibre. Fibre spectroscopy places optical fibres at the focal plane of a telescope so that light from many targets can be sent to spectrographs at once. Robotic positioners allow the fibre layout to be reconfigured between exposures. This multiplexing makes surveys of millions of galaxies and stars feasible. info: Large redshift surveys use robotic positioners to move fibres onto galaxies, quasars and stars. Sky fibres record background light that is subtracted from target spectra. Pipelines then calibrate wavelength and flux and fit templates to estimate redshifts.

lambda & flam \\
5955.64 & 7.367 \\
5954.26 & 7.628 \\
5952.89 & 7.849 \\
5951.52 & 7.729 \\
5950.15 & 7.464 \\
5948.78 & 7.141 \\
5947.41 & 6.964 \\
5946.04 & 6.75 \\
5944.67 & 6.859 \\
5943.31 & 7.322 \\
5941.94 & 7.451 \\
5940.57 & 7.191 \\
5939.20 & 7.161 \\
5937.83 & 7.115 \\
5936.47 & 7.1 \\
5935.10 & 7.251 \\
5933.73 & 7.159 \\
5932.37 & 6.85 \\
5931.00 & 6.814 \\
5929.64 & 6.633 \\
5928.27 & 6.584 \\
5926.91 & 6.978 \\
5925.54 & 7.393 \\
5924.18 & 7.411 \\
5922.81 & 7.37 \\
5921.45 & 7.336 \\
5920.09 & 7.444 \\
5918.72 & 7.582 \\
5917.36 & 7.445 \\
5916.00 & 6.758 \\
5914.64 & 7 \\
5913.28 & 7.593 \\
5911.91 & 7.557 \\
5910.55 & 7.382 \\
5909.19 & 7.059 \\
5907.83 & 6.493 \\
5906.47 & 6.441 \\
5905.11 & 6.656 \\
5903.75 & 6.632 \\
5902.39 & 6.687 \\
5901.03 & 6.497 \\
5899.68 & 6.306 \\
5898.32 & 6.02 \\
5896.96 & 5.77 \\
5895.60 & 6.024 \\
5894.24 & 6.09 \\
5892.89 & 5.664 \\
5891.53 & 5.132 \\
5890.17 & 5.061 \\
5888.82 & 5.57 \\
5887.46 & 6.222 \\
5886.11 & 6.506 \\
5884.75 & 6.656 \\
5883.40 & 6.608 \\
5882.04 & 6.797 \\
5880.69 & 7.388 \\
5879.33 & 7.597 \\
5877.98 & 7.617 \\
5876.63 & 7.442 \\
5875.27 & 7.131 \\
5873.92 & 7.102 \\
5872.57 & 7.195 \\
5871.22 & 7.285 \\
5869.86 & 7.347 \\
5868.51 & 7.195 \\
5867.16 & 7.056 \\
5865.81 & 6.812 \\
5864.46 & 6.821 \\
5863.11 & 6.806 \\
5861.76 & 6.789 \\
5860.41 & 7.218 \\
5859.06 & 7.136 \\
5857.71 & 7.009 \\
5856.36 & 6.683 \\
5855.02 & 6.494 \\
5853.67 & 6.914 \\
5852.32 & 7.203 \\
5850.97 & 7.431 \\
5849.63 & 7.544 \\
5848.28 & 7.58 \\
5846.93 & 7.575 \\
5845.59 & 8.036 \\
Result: -1.9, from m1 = 28.6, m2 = 32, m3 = 29.6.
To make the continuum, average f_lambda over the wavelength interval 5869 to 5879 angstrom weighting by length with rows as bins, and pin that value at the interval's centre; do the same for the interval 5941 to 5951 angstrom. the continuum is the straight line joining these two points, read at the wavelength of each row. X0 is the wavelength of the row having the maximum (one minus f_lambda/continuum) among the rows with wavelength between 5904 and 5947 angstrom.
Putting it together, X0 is 5906.47 angstrom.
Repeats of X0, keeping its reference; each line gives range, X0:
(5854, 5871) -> 5855.02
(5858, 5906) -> 5890.17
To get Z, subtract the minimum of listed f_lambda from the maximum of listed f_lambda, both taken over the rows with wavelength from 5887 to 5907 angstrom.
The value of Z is 1.63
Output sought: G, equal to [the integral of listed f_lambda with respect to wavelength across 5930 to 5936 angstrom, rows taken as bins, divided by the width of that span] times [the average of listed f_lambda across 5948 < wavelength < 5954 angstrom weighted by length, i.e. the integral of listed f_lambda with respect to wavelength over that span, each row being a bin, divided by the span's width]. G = 52.8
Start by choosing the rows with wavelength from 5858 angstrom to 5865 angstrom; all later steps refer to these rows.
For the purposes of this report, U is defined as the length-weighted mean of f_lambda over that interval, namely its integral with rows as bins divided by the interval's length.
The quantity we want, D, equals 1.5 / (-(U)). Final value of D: -0.216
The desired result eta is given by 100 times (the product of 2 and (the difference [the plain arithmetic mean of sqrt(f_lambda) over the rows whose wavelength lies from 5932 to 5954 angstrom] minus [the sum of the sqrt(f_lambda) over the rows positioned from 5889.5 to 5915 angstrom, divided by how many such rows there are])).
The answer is 31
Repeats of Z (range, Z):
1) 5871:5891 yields 2.56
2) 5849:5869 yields 1.05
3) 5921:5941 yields 0.83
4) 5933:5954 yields 1.10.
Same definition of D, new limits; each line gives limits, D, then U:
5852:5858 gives -0.219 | 6.8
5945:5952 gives -0.209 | 7.2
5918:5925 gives -0.202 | 7.4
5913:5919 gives -0.207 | 7.2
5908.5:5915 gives -0.205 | 7.3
